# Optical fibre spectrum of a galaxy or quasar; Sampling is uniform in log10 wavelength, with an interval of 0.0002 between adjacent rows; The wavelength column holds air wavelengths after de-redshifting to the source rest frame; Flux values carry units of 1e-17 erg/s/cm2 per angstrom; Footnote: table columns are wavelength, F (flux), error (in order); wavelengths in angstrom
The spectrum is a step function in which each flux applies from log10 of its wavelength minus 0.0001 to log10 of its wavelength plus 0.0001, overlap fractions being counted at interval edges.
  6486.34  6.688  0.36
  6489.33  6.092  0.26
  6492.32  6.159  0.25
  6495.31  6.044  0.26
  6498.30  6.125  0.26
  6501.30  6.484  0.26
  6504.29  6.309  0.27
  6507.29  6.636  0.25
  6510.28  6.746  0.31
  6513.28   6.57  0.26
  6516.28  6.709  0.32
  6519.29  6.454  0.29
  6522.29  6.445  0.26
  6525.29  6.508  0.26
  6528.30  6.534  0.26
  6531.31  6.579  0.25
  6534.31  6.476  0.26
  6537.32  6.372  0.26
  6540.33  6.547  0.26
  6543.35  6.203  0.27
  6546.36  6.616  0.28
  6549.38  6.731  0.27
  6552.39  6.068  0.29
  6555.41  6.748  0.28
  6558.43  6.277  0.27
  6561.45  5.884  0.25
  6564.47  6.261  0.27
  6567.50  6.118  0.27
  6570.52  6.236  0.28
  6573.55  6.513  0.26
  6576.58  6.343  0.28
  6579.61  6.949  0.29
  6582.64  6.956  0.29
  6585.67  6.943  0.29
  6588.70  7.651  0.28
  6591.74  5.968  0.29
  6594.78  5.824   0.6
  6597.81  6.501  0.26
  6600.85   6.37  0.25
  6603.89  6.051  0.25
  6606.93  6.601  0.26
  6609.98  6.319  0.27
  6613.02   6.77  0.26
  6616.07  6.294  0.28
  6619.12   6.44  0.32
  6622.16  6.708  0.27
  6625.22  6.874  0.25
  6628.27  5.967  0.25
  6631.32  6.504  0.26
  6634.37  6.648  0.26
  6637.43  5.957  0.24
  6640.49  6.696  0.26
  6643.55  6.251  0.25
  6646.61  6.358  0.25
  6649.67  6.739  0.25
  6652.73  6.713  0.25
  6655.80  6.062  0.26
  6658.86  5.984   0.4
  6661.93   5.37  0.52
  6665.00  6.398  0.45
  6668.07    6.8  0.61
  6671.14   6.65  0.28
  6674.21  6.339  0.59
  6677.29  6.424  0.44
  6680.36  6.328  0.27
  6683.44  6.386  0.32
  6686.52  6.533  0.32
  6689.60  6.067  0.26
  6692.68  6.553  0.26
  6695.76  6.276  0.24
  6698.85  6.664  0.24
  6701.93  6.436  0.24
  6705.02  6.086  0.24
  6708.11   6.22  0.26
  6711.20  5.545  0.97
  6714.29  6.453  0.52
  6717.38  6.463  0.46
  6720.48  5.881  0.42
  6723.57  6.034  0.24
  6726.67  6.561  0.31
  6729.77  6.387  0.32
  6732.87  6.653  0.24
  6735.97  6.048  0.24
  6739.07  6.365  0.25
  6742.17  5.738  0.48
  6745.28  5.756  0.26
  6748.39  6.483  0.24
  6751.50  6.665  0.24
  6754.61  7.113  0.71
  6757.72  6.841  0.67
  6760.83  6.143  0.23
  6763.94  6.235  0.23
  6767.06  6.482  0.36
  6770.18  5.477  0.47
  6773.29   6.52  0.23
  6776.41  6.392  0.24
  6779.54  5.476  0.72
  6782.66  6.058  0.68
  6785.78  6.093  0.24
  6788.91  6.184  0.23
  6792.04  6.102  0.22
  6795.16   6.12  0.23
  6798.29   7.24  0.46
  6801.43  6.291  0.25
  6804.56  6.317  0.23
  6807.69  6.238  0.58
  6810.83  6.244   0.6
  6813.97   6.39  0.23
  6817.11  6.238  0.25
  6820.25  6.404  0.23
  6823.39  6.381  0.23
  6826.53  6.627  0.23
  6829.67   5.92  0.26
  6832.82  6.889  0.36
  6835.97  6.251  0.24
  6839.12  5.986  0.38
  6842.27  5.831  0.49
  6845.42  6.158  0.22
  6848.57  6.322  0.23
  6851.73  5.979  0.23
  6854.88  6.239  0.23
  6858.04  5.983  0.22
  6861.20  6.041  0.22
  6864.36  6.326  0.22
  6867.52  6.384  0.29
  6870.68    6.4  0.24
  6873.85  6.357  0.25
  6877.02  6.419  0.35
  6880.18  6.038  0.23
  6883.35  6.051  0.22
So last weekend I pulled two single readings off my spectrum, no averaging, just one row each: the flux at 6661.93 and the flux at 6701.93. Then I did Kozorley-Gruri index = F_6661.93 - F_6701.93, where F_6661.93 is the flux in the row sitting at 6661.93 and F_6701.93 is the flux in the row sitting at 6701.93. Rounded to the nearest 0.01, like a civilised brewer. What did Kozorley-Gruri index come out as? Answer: -1.07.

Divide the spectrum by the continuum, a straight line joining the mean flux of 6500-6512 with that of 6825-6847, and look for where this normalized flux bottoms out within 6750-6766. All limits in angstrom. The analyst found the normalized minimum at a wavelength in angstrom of 6760.83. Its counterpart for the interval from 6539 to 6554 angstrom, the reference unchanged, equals 6552.39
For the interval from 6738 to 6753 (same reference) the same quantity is 6742.17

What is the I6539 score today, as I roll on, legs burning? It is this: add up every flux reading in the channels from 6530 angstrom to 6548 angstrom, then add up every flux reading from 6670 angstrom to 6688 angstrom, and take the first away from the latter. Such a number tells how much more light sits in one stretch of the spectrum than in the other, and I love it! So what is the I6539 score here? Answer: -0.1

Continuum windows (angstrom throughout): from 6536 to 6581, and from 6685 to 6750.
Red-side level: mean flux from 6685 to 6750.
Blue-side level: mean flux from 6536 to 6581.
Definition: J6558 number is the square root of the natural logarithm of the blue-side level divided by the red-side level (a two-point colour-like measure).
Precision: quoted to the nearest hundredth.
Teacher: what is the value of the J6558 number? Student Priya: 0.15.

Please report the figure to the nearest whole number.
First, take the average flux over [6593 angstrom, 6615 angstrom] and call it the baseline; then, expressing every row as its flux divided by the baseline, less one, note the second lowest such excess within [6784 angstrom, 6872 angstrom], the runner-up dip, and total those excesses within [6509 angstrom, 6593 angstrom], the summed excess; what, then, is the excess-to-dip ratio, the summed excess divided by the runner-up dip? -11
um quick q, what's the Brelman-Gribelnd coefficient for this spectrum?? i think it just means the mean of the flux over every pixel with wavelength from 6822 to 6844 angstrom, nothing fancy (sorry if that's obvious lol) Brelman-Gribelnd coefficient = 6.27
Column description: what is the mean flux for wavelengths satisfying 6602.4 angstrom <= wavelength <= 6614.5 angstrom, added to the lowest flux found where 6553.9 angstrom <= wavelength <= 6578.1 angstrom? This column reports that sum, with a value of 12.3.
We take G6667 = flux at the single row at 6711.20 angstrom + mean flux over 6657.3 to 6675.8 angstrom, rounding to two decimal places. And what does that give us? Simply 11.80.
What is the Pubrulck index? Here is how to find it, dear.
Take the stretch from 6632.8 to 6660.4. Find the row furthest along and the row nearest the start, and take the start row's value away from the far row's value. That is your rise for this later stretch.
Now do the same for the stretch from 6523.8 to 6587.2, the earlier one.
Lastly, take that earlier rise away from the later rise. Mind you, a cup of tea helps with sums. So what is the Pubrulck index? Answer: -1.1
